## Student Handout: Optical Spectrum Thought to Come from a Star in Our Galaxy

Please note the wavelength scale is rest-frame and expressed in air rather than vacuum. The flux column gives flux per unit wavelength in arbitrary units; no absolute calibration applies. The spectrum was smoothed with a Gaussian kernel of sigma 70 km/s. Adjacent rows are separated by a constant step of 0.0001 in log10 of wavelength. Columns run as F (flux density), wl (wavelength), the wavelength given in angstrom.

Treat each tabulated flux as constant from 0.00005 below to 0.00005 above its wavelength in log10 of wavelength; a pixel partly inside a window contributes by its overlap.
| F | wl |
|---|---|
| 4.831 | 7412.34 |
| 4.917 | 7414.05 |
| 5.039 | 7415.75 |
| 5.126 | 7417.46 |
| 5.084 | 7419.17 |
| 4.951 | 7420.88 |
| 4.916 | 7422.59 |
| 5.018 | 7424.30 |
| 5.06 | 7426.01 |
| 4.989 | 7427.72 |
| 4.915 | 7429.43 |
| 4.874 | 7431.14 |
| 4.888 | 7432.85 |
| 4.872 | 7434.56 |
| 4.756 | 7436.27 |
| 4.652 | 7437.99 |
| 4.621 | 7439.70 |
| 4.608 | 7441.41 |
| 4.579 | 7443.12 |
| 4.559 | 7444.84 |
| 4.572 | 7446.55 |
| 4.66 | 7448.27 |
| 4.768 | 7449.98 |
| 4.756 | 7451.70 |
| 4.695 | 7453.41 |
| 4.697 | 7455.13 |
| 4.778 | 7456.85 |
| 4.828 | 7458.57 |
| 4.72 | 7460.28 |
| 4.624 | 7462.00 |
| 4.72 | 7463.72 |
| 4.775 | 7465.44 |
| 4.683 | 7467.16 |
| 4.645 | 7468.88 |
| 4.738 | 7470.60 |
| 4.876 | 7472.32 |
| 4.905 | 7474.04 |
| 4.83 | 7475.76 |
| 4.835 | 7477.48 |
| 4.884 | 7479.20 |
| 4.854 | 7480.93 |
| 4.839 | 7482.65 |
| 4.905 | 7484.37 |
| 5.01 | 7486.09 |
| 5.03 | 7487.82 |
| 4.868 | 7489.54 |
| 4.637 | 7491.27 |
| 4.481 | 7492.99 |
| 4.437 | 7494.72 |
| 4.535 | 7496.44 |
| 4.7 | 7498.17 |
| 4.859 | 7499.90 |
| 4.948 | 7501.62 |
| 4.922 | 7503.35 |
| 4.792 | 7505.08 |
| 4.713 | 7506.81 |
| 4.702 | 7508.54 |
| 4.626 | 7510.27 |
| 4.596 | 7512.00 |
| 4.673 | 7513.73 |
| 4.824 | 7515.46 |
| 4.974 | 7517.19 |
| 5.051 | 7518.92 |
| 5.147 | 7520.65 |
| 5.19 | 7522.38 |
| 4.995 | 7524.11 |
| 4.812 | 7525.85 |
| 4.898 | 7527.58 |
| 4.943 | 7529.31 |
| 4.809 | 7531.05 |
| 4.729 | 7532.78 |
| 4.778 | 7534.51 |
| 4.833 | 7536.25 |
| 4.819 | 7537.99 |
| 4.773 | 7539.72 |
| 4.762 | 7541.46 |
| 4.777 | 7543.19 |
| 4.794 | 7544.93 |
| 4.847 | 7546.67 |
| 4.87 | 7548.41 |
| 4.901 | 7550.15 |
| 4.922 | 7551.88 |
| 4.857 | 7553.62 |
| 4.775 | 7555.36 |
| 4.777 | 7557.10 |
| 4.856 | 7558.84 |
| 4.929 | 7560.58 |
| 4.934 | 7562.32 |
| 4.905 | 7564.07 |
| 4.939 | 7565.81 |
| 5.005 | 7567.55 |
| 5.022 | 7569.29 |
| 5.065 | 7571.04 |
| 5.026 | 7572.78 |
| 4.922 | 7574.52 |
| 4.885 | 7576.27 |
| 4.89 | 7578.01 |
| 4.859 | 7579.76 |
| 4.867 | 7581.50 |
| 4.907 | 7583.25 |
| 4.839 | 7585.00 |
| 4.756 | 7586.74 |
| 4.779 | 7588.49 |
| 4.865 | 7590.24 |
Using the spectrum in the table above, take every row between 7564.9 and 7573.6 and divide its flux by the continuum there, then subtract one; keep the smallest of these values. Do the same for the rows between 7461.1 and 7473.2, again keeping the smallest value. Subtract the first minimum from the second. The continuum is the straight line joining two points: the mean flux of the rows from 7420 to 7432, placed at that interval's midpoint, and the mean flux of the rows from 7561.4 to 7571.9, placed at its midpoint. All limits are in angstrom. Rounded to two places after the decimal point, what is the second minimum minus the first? -0.06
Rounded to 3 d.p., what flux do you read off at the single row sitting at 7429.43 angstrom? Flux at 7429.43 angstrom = 4.915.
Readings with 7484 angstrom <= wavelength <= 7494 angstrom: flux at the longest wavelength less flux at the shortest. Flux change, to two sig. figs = -0.42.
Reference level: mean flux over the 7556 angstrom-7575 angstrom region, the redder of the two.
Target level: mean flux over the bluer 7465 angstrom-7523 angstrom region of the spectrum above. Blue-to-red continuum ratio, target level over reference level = 0.97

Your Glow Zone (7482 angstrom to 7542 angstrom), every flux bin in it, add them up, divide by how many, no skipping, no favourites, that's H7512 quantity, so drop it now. 4.82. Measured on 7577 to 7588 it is 4.85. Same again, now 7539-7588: 4.88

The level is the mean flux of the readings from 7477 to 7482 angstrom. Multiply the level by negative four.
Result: -19.4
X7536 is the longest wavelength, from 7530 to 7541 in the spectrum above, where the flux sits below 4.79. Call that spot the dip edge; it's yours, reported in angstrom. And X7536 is 7539.72 angstrom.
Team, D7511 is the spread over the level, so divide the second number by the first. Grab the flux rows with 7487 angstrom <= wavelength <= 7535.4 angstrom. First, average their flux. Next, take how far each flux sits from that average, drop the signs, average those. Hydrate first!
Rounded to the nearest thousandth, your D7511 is 0.032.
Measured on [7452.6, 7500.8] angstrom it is 0.024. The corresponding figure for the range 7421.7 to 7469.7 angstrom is 0.024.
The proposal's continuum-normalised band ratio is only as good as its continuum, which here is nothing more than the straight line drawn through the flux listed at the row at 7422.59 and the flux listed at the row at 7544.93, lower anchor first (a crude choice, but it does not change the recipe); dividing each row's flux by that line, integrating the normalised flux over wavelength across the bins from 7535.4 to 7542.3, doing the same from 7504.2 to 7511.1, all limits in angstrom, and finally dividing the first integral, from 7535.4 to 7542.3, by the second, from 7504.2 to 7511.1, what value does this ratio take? 1.03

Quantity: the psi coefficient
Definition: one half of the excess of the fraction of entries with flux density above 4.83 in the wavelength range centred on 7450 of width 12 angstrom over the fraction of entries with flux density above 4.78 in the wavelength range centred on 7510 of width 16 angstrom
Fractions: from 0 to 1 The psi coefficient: -0.22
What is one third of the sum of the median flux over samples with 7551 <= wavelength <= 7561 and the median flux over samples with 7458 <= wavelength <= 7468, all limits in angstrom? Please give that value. 3.19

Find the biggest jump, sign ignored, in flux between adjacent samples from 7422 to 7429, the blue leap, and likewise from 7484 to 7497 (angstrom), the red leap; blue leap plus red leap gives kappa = 0.333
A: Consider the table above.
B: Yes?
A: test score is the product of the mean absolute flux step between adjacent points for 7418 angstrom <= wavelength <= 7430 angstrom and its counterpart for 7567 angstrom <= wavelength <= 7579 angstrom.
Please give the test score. 0.0031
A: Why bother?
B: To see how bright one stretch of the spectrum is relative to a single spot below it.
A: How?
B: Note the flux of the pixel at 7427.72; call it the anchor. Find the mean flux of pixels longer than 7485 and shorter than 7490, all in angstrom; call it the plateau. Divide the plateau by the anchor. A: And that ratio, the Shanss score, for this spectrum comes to 1.00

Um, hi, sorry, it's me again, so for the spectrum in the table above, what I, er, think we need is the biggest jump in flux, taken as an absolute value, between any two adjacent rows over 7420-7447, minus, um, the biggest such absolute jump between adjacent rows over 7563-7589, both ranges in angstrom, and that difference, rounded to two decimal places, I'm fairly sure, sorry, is 0.01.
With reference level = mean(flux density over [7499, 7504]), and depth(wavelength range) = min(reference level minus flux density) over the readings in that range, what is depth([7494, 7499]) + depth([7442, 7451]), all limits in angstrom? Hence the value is 0.35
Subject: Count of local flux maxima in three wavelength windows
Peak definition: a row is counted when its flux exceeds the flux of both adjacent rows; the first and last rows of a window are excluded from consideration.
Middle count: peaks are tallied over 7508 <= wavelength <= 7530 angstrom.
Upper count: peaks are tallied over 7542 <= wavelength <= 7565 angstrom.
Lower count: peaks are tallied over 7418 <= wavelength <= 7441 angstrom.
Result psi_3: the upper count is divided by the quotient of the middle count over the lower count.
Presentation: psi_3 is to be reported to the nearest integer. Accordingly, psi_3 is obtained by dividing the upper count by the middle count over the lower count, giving 4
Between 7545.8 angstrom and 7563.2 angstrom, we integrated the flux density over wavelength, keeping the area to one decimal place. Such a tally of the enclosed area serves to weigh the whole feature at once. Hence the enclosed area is 84.7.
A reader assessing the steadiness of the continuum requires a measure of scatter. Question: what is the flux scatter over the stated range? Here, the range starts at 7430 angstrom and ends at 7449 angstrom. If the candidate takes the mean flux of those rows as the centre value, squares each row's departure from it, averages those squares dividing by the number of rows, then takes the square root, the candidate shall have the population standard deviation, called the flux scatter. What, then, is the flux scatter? 0.12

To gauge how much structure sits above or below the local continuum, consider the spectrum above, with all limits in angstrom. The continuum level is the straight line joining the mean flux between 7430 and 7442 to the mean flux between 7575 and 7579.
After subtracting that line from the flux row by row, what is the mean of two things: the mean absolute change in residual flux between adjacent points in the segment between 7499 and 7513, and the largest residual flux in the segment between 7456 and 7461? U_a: 0.06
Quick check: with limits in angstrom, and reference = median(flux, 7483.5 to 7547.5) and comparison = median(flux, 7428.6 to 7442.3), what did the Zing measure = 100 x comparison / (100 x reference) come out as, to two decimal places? 1.00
